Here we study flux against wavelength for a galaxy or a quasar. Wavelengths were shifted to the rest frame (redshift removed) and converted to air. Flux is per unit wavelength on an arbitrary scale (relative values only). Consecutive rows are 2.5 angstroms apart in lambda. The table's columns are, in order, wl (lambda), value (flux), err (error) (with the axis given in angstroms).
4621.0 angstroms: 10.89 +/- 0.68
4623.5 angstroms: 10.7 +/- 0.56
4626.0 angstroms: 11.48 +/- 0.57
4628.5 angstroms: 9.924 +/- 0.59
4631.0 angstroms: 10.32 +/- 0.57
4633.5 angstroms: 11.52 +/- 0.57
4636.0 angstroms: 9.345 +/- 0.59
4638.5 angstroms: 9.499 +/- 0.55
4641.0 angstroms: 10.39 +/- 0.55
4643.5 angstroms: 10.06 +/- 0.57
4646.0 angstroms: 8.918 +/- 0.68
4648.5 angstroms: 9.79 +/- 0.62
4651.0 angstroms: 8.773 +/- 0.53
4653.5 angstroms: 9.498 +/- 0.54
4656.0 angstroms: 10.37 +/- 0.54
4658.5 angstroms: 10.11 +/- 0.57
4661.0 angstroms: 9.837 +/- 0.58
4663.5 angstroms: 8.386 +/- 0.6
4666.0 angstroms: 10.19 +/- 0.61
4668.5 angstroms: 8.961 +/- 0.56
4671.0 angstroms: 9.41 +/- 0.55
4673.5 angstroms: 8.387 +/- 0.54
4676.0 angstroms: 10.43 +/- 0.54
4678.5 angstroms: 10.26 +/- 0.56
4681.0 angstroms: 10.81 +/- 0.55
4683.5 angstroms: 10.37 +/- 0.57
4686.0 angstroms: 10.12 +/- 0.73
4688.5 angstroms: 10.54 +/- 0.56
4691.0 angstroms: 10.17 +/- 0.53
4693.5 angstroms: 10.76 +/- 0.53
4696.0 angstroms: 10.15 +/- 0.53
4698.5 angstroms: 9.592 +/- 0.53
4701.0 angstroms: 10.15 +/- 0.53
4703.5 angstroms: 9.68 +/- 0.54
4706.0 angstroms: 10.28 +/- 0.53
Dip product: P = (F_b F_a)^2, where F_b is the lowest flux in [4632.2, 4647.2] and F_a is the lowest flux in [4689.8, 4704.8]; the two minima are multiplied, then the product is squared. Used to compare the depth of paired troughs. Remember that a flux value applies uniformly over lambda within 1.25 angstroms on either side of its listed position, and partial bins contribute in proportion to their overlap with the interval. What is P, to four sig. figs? 7317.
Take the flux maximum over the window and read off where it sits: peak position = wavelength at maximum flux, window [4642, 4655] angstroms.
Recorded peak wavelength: 4643.5 angstroms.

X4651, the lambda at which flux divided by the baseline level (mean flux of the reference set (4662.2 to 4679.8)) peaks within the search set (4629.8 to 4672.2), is 4633.5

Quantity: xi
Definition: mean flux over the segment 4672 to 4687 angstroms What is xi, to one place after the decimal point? 10.1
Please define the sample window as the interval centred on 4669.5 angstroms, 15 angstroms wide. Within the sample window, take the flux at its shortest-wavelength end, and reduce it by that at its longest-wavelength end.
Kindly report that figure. -2.0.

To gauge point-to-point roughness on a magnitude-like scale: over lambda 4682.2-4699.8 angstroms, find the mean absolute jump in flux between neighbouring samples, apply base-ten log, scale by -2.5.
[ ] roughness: 0.8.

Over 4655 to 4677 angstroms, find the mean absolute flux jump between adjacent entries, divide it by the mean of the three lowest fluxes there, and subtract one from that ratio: -0.876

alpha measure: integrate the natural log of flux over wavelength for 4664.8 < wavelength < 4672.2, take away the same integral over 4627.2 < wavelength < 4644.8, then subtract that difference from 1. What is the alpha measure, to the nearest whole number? 25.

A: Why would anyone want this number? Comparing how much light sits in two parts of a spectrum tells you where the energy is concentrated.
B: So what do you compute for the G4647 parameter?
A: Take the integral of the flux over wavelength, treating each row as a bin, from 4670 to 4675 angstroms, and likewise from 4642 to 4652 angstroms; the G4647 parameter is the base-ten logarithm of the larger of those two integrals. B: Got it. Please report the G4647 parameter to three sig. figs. 1.97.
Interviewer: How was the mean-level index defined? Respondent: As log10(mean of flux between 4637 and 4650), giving 0.99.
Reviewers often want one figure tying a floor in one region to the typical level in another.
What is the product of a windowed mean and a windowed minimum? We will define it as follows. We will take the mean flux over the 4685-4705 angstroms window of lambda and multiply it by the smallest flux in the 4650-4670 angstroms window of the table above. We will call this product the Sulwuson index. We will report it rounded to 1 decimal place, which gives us 85.1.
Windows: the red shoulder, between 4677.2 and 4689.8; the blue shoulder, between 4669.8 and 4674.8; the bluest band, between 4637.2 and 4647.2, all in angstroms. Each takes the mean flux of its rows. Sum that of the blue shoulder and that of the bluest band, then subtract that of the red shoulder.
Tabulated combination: 8.2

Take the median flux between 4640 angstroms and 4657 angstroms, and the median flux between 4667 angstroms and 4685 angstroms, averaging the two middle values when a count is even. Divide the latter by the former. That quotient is 1.05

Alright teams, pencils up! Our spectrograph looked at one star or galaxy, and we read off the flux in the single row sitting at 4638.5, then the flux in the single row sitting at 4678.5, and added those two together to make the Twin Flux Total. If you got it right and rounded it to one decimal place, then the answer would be 19.8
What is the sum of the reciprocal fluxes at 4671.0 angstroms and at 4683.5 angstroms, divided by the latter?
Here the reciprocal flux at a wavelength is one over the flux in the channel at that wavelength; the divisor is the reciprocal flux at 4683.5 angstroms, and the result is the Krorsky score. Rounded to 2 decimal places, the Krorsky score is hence 2.10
